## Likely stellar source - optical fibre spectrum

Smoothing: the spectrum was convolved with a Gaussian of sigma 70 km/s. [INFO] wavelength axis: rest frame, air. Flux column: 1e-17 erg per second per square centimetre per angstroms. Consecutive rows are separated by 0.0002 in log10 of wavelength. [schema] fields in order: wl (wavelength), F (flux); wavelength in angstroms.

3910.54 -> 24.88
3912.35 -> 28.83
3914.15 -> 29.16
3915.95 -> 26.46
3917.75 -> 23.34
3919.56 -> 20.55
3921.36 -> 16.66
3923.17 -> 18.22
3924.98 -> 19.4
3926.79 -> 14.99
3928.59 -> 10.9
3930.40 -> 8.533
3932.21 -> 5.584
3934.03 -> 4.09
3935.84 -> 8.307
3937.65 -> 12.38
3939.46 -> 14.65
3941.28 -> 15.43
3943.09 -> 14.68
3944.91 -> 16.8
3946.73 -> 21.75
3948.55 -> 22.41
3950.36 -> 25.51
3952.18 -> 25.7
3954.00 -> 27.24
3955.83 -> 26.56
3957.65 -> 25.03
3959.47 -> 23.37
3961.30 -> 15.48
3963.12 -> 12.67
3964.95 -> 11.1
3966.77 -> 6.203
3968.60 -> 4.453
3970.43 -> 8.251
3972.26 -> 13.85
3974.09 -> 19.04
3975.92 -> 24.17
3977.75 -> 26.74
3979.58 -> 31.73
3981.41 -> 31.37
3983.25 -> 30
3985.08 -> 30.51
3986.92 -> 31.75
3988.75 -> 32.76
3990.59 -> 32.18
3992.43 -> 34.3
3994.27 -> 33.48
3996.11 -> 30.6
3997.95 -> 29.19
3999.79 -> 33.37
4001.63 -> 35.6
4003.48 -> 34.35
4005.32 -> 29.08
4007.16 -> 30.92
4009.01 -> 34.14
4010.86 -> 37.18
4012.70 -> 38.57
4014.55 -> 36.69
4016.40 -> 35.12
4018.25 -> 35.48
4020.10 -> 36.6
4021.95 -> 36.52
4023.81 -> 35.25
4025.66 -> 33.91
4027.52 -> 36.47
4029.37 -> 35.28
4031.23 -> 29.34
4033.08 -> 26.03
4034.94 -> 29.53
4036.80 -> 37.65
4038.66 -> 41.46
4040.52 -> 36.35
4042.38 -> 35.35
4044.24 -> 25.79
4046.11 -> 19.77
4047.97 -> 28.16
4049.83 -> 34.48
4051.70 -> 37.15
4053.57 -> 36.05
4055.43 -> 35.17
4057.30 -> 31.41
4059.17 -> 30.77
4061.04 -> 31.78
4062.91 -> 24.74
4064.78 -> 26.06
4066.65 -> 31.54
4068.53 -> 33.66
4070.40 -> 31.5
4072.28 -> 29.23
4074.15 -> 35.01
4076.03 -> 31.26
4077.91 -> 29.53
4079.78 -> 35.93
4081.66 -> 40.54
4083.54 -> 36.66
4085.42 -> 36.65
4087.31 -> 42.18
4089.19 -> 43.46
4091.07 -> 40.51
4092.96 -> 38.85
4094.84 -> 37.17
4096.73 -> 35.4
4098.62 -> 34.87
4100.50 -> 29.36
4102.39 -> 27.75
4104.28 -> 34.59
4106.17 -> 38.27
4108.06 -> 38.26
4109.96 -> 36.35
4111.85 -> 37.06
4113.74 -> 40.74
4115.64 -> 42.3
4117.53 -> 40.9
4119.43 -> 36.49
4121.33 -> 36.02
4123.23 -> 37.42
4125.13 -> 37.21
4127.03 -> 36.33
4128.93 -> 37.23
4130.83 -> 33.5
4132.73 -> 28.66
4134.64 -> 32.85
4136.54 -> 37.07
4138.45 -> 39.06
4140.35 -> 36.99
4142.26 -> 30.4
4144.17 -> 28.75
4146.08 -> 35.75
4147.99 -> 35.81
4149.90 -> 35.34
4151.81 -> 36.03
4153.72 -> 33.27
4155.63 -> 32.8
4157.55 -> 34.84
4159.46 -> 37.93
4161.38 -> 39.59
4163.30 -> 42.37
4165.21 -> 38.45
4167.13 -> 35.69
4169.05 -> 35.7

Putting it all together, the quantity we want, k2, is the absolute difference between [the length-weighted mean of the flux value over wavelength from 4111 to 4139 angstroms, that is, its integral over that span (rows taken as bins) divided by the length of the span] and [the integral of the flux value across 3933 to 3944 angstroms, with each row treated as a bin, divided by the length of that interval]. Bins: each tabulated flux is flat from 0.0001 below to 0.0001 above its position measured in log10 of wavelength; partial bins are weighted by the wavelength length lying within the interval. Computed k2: 25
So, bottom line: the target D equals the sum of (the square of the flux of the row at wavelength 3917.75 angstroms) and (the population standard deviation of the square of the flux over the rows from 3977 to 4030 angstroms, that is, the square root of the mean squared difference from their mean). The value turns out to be 730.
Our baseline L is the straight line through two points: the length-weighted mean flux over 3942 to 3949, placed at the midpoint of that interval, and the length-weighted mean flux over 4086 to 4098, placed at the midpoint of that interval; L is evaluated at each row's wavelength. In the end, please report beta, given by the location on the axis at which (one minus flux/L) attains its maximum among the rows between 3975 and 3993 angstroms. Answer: 3975.92 angstroms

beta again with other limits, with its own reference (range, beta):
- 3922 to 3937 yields 3934.03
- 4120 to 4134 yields 4132.73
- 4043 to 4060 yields 4046.11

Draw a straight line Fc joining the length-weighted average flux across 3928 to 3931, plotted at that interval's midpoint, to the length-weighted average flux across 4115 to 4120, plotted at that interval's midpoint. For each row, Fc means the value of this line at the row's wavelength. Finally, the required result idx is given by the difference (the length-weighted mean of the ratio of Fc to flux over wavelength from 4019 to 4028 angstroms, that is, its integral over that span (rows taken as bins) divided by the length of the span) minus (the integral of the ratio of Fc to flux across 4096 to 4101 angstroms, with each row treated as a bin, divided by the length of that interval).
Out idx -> -0.42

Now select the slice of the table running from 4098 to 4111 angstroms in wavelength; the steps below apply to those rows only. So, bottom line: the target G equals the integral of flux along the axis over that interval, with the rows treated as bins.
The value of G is 445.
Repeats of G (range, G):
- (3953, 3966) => 261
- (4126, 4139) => 453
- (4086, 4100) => 540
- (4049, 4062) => 439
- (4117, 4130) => 484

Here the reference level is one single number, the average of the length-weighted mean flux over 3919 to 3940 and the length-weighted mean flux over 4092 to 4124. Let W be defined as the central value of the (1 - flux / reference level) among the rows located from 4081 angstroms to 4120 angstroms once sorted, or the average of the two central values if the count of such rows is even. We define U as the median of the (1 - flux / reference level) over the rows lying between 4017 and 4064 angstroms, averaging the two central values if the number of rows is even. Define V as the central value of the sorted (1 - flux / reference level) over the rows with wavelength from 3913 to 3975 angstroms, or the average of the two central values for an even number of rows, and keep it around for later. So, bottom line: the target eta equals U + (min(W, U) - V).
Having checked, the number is -1.3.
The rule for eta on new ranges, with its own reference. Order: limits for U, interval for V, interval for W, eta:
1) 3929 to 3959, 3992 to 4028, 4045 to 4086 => 0.5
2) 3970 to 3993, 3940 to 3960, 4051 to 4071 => -0.6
